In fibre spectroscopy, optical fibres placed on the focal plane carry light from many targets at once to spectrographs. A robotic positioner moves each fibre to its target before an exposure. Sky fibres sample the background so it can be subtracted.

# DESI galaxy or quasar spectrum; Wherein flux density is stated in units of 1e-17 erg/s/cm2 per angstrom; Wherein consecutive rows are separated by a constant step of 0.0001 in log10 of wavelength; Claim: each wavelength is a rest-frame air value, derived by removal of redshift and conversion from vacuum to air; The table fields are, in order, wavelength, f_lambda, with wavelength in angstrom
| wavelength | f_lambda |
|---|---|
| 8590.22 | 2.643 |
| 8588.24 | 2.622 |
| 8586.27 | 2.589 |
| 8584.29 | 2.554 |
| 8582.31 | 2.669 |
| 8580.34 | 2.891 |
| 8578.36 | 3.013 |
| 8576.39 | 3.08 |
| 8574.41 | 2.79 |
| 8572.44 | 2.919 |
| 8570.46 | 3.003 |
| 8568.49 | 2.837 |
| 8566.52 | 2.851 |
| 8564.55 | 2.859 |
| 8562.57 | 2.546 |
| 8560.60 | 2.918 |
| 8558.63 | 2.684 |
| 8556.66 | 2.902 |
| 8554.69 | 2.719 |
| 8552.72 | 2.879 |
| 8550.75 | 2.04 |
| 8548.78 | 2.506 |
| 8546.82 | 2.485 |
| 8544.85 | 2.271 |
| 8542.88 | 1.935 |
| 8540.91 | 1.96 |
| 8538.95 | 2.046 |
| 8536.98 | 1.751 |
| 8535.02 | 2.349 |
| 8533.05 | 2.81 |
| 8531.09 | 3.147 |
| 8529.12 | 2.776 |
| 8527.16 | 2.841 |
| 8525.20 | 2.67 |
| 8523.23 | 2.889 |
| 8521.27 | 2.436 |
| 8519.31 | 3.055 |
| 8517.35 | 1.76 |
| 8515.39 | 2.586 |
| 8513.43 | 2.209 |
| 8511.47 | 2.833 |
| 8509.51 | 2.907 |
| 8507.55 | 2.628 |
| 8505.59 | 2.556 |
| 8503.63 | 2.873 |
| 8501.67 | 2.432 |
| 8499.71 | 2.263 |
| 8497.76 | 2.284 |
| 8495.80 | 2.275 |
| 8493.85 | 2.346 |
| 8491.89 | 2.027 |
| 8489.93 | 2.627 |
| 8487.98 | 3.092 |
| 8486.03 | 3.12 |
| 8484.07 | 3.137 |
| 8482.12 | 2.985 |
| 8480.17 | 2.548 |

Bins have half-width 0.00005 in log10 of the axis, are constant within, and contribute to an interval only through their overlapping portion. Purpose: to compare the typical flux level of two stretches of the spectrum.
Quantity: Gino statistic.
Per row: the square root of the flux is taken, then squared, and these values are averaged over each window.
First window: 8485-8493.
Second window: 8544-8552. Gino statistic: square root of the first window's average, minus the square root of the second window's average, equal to 0.12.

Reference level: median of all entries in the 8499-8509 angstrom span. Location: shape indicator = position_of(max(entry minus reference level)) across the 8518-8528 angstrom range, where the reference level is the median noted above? 8519.31 angstrom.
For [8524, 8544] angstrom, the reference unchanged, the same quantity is 8531.09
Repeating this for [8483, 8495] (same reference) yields 8484.07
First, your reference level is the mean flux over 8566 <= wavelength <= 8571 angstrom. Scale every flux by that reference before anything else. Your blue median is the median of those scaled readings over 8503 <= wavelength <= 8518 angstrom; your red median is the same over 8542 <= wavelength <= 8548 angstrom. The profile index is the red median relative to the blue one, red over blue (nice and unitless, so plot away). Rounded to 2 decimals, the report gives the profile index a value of 0.87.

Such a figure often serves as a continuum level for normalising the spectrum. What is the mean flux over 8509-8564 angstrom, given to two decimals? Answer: 2.53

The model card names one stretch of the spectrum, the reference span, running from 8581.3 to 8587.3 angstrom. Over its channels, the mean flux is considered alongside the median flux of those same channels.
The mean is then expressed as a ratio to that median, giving 1.01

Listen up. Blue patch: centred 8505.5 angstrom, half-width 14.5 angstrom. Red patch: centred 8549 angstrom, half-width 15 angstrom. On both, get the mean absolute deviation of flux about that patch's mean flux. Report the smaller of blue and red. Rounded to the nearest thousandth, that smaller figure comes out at 0.287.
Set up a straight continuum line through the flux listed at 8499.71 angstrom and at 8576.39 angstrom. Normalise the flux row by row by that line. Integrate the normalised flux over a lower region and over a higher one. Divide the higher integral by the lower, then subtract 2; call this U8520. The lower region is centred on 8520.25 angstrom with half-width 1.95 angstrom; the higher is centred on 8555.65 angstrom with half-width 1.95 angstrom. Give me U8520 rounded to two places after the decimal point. -1.11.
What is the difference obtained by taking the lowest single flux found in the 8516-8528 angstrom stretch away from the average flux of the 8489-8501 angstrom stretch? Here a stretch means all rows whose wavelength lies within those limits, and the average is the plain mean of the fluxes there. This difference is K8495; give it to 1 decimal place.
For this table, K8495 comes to 0.5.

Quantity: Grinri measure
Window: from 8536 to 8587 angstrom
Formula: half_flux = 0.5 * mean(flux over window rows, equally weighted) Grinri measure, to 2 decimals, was 1.30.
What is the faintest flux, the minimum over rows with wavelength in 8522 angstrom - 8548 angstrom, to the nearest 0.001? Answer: 1.751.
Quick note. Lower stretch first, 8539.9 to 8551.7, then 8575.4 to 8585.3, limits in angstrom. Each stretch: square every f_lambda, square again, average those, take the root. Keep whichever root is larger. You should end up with 8.2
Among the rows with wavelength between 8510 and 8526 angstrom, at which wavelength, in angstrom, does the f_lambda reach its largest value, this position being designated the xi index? 8519.31 angstrom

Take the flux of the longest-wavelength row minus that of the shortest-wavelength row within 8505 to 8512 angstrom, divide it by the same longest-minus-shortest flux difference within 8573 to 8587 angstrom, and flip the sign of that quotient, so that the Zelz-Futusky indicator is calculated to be 1.4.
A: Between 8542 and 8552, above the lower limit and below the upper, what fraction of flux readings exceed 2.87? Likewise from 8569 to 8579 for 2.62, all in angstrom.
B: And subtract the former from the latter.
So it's 1.0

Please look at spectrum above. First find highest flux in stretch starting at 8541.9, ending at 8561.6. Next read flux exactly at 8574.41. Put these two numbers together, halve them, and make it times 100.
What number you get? 285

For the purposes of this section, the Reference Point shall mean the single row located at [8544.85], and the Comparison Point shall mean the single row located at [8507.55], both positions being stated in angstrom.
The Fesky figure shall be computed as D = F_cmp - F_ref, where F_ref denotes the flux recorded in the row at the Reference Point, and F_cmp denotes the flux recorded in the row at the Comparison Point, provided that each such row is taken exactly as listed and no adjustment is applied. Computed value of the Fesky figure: 0.4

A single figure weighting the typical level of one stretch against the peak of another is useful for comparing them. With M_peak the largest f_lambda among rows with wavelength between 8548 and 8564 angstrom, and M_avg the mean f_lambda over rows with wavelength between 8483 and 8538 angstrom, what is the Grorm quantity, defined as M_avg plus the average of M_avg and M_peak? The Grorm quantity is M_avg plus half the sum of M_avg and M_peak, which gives 5.35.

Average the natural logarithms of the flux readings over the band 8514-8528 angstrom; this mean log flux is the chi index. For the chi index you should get 0.94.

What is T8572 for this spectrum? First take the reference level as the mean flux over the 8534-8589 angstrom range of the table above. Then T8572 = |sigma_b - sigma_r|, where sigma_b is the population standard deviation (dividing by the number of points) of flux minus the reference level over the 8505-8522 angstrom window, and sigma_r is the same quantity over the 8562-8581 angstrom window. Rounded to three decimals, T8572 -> 0.228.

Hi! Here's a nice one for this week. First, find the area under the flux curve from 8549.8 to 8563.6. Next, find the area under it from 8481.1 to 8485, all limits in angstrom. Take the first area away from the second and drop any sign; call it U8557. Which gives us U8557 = 25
